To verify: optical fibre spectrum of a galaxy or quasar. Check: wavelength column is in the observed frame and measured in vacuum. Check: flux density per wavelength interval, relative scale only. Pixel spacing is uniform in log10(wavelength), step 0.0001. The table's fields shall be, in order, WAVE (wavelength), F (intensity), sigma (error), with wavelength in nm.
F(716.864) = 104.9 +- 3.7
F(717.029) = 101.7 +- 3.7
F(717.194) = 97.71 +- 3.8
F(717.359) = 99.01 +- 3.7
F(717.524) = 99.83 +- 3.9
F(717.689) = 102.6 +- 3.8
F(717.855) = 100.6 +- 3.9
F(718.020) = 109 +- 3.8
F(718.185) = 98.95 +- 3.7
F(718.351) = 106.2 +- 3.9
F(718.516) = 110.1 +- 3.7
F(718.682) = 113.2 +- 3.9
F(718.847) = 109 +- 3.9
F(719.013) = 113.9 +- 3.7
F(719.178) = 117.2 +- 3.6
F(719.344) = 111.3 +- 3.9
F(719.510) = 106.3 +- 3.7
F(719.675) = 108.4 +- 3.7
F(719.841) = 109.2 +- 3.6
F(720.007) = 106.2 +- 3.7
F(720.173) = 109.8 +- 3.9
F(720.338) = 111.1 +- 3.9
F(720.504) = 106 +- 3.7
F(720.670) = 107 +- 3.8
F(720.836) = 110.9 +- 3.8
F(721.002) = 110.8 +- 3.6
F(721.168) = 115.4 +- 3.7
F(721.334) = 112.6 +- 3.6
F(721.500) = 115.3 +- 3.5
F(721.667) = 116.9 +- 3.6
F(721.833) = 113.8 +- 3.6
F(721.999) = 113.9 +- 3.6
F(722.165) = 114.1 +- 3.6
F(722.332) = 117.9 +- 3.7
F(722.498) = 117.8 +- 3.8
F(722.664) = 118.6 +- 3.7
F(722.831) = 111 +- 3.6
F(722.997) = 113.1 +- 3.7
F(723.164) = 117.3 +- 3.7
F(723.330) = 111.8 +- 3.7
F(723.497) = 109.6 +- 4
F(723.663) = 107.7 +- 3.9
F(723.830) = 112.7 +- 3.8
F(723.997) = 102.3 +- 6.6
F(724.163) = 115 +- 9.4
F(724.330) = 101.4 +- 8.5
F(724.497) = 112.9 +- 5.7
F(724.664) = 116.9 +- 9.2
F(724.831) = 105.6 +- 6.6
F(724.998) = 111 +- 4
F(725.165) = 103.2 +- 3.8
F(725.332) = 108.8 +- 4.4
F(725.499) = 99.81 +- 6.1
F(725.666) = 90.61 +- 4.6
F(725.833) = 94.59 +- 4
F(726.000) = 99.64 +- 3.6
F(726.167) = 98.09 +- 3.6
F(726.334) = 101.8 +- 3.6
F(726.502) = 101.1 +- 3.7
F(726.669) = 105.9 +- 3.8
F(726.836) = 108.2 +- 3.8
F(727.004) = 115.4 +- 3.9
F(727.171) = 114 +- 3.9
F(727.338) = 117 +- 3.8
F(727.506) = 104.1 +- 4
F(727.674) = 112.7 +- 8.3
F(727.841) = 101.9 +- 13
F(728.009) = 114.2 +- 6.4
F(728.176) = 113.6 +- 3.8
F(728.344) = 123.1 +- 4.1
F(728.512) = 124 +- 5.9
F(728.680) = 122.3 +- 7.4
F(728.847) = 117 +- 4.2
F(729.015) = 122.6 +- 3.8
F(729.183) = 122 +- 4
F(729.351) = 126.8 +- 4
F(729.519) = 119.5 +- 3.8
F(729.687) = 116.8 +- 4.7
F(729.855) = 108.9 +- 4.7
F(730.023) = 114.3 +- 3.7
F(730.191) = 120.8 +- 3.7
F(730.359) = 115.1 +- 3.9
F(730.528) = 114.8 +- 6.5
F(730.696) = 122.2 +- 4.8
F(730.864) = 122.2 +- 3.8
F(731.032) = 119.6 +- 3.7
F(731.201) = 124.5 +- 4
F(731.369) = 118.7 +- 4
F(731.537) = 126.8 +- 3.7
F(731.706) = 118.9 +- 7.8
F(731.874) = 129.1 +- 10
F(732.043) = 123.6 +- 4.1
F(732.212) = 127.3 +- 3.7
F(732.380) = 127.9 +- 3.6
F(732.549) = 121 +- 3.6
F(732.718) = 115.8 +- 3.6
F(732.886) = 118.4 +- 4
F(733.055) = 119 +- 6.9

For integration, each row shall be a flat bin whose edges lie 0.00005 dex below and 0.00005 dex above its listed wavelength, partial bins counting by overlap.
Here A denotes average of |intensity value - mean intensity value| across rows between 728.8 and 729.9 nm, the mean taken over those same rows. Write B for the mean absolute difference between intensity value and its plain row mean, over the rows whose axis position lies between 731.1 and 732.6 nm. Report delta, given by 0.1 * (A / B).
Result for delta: 0.13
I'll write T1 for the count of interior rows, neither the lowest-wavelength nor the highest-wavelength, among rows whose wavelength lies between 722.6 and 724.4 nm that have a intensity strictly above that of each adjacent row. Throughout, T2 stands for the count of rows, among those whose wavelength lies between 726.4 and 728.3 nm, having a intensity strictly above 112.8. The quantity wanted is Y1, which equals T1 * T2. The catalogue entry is 15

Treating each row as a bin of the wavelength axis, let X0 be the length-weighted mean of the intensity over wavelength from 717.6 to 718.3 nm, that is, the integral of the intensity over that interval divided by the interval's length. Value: 103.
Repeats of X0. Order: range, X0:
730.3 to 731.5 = 120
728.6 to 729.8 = 121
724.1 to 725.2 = 110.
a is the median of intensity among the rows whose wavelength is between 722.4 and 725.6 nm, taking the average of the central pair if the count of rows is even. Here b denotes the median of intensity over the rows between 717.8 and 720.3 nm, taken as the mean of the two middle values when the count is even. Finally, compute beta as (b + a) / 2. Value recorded 110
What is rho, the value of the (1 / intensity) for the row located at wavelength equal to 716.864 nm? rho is 0.0095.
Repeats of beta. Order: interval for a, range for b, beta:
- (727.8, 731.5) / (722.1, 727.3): 115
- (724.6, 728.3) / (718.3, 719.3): 109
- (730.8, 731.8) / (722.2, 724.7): 117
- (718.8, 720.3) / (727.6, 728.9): 112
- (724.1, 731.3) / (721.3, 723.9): 114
